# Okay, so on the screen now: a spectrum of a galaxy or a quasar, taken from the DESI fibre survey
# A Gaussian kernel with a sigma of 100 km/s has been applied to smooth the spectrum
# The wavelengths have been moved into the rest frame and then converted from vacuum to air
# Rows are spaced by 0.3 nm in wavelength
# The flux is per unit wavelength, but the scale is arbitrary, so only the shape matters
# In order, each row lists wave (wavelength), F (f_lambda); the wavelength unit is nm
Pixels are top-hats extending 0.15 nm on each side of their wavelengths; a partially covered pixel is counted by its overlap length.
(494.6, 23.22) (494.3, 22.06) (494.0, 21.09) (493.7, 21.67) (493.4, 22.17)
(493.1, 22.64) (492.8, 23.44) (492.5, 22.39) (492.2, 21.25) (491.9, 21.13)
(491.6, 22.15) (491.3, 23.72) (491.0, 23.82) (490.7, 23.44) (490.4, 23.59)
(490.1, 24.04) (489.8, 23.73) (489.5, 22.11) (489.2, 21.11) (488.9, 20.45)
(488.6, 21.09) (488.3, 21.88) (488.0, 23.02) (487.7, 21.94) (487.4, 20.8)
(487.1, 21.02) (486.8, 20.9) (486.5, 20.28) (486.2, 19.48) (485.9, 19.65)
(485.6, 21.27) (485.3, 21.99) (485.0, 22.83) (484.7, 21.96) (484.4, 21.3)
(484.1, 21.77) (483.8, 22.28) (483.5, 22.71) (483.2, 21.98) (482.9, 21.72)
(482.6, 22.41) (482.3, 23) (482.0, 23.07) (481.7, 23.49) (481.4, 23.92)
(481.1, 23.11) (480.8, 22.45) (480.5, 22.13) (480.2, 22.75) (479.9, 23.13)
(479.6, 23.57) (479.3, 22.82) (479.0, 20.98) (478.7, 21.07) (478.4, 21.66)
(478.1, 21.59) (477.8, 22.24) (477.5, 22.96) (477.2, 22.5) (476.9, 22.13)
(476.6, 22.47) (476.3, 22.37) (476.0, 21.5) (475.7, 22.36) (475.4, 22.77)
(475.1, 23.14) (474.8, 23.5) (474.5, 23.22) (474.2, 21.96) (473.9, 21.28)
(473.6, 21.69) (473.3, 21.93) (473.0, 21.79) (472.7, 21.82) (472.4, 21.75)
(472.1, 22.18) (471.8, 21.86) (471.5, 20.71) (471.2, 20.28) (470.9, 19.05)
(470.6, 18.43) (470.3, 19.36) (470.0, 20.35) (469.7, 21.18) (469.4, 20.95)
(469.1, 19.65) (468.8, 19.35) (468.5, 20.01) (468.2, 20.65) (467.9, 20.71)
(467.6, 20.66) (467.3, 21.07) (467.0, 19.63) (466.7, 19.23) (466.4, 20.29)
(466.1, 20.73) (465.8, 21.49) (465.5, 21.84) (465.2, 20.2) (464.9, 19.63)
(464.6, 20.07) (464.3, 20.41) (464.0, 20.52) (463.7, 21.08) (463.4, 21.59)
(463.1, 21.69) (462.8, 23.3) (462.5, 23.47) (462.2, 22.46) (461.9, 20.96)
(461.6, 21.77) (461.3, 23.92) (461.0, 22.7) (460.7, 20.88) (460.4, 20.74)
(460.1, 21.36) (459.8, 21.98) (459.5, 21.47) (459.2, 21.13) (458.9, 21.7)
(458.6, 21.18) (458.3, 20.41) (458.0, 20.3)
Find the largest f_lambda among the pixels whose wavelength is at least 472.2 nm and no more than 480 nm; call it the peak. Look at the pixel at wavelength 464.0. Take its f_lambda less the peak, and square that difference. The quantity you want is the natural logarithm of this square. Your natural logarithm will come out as 2.2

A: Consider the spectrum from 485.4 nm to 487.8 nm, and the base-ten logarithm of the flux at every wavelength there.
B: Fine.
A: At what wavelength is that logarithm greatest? 487.7 nm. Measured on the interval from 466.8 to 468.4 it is 467.3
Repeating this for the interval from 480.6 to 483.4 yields 481.4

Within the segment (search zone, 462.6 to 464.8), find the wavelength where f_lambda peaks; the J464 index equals 462.8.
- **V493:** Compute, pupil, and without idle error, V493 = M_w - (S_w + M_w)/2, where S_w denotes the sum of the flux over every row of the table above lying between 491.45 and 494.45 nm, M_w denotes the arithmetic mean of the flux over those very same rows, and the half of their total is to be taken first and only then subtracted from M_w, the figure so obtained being -99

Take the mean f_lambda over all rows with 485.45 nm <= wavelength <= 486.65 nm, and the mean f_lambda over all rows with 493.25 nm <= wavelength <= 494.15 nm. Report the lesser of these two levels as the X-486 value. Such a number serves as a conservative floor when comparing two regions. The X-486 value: 20.2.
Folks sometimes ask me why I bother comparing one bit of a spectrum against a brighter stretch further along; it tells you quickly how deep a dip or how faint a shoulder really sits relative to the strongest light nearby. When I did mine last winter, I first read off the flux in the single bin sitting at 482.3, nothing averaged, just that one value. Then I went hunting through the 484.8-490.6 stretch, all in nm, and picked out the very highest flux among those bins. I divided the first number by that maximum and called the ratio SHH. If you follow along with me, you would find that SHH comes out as 0.957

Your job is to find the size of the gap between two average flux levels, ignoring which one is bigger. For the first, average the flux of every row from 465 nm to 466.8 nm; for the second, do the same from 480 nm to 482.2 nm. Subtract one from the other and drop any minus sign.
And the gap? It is 2.4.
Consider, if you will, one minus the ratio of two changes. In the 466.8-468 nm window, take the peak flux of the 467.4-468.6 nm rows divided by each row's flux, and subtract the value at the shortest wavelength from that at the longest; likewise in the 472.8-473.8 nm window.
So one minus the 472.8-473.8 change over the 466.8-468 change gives 1.1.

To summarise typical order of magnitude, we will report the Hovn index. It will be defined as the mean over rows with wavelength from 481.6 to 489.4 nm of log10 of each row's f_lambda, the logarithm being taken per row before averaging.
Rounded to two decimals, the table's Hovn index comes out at 1.34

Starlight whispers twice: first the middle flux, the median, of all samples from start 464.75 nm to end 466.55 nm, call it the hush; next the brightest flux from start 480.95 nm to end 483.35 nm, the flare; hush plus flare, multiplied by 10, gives 444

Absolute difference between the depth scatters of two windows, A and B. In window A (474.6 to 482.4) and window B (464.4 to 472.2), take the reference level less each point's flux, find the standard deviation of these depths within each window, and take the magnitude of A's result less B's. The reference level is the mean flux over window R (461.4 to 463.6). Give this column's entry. 0.17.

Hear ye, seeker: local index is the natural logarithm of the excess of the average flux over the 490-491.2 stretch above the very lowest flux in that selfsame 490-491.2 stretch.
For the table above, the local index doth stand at -1.3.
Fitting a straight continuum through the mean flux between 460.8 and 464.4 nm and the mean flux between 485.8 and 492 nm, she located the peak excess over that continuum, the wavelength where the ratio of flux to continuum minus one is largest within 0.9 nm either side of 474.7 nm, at 474.8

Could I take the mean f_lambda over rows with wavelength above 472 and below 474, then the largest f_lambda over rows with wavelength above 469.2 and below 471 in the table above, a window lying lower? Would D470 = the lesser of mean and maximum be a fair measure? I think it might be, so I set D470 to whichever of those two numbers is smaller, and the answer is 21.2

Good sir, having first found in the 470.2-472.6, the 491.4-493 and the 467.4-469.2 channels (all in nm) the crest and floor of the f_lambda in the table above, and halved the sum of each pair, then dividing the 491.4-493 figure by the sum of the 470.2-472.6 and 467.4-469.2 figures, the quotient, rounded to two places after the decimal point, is 0.55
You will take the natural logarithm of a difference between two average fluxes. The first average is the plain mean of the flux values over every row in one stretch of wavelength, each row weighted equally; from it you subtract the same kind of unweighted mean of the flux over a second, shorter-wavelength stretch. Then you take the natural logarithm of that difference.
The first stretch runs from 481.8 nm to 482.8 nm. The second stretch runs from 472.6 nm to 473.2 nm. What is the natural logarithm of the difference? 0.0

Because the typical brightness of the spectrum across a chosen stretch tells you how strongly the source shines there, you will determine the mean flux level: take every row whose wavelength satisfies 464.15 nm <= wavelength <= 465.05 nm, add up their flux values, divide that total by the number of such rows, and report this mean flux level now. 20.0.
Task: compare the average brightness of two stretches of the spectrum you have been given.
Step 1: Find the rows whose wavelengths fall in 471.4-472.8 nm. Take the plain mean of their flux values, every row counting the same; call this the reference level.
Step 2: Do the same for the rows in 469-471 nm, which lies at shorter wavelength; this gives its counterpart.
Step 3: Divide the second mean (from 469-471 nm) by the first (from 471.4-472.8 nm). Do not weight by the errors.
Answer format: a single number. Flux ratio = 0.92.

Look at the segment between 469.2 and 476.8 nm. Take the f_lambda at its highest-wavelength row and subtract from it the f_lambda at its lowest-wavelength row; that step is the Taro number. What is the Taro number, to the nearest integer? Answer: 2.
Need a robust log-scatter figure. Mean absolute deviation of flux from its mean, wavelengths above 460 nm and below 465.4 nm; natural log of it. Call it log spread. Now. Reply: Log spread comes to 0.0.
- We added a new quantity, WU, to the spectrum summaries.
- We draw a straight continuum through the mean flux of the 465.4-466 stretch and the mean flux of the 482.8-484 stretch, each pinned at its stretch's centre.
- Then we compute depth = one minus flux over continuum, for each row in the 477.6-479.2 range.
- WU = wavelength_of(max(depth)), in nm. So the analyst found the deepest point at 479.0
